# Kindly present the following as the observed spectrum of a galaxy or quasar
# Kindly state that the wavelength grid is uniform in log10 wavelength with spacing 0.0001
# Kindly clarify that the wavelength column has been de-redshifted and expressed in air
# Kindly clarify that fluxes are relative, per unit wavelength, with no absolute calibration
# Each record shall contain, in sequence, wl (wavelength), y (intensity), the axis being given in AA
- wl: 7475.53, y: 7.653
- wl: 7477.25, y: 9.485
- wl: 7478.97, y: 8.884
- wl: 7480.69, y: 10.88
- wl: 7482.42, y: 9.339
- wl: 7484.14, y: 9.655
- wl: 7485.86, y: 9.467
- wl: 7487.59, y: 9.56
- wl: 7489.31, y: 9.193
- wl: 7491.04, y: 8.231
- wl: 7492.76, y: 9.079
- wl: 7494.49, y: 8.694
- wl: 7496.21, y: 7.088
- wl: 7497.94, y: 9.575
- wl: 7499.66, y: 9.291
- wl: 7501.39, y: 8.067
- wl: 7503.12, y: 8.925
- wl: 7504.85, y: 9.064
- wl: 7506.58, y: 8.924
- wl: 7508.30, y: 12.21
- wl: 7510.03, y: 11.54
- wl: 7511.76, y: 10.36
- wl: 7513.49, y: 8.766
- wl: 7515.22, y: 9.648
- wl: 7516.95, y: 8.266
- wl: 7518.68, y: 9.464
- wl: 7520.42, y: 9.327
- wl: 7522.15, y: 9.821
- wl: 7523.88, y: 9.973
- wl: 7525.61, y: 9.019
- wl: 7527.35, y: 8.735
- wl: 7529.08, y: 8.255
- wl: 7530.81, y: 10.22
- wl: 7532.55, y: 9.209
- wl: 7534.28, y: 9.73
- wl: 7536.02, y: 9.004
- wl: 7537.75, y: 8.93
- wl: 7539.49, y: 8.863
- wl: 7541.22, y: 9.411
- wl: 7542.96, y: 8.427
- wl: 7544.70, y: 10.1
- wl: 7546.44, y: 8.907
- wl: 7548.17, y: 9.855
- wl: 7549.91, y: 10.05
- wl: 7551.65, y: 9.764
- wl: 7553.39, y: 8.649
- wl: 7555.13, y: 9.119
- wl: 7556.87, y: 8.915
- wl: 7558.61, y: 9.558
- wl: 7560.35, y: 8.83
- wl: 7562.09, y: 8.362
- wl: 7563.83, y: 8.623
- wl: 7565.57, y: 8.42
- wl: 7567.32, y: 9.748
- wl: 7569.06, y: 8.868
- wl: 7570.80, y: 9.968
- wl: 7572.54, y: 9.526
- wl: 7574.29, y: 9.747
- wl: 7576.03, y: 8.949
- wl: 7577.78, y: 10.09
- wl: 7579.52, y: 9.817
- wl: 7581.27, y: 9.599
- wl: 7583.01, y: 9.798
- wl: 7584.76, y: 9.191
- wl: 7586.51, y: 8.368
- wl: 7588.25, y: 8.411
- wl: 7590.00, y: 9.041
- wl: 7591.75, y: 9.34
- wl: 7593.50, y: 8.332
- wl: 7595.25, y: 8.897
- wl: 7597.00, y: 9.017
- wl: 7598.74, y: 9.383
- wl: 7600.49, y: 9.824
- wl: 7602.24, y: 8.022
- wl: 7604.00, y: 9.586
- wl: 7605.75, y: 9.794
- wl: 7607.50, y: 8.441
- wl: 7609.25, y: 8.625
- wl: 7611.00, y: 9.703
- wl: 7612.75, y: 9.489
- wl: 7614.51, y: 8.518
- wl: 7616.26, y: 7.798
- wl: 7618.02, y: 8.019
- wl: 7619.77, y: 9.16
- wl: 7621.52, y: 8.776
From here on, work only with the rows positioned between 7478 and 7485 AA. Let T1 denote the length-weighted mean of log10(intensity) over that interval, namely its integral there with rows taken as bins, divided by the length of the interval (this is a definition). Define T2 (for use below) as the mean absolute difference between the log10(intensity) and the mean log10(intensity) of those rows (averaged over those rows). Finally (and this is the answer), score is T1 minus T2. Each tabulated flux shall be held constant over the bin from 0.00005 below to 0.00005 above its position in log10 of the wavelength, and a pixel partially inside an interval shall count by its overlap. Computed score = 0.959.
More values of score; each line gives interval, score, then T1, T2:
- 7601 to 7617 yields 0.916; 0.949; 0.033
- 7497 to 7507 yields 0.935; 0.951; 0.016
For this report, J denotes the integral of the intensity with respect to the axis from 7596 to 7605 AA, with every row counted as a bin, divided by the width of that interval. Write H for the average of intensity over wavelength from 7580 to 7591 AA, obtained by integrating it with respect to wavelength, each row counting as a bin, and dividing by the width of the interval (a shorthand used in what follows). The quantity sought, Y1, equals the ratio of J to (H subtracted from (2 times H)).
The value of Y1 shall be 1.01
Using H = 9.1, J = 9.2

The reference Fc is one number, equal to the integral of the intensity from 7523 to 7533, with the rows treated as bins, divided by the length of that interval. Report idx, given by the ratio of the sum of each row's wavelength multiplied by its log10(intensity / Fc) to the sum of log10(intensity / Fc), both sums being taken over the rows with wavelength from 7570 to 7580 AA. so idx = 7575.2 AA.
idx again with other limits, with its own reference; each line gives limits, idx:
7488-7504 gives 7496.3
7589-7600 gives 7593.6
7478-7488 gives 7483.2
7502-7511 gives 7510.0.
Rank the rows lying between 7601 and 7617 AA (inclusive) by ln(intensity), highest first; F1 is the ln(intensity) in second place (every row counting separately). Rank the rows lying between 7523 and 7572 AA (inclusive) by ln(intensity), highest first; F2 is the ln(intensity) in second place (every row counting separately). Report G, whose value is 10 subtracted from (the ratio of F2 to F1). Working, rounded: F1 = 2.27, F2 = 2.31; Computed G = -8.98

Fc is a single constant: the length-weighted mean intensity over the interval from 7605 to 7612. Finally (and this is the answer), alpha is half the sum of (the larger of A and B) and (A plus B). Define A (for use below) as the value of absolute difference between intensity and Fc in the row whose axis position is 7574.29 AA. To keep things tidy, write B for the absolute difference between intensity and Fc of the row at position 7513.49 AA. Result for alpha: 0.79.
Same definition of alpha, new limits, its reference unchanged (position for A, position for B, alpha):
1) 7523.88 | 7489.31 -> 0.85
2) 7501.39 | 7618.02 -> 1.67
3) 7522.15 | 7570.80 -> 1.16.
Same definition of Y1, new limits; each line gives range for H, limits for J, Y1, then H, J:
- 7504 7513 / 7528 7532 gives 0.89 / 10.4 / 9.2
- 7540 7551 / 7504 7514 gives 1.08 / 9.4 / 10.2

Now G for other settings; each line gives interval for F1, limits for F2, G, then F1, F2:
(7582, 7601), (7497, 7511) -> -8.93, 2.28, 2.45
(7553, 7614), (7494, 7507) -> -9.03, 2.30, 2.23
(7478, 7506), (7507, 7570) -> -8.92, 2.27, 2.45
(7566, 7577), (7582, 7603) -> -9.00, 2.28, 2.28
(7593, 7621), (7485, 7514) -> -8.93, 2.28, 2.45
